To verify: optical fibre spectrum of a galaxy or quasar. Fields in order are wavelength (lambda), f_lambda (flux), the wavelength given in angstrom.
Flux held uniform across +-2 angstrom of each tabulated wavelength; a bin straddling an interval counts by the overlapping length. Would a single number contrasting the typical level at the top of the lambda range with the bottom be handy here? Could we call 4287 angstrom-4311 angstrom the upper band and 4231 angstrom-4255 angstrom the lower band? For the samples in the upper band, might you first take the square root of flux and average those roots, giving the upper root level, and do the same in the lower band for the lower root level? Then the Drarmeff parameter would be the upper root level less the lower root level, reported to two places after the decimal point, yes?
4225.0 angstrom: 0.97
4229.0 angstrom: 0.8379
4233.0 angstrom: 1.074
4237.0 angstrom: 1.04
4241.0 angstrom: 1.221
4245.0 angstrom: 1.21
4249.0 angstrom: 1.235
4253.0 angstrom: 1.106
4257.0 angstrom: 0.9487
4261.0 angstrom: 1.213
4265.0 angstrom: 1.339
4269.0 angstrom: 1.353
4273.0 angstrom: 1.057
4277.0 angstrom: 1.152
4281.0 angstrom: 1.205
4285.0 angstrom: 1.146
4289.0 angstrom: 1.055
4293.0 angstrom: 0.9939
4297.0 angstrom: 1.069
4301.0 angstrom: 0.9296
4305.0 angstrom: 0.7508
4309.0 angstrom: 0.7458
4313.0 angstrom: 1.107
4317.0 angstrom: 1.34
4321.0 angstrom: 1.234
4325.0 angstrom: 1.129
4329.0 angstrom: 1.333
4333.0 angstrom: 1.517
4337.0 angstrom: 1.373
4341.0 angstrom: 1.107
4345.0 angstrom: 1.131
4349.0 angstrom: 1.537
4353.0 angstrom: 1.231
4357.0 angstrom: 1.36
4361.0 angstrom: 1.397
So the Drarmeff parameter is -0.11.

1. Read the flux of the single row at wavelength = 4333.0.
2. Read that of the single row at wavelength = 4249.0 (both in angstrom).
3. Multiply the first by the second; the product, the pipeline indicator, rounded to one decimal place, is 1.9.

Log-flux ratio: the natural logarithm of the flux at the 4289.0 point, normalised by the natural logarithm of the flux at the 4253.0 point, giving 1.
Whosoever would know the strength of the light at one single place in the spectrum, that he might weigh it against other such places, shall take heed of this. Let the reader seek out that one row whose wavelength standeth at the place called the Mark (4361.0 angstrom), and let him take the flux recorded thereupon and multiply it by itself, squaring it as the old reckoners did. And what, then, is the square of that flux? 1.95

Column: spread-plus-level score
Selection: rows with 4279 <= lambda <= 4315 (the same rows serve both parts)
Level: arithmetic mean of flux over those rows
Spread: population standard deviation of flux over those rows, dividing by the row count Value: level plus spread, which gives 1.15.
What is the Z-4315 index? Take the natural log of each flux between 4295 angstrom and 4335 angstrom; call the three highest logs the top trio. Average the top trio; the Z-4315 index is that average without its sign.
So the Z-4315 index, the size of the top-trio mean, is 0.33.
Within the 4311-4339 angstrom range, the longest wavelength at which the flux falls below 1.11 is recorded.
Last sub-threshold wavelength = 4313.0 angstrom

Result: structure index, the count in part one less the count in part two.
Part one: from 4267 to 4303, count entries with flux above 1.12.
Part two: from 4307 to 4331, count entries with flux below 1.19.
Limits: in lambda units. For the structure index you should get 1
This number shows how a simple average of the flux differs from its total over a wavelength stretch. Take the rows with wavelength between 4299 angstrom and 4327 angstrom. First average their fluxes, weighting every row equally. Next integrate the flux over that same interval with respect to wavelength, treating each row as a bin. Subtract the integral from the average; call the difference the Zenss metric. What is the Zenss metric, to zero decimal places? -28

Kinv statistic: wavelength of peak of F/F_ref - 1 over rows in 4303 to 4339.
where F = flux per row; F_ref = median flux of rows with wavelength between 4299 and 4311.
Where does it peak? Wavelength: 4333.0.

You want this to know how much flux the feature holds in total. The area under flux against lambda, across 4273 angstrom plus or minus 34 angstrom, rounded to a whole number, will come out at 76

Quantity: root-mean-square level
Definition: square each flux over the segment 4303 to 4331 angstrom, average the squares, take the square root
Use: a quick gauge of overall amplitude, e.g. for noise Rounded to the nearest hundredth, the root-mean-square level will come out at 1.12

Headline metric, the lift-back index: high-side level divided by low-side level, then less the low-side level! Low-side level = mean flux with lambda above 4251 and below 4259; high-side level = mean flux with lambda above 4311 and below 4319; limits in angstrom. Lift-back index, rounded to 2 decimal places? 0.16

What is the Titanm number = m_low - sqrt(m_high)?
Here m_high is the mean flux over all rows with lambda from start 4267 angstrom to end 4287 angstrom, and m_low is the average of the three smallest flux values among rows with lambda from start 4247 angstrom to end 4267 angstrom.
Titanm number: 0.002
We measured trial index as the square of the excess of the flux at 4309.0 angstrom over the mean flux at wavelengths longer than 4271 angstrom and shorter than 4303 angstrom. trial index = 0.109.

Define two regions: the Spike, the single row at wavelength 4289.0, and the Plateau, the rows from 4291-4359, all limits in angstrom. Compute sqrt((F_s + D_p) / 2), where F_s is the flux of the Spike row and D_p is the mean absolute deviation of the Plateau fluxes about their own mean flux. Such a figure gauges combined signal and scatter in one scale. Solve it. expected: 0.787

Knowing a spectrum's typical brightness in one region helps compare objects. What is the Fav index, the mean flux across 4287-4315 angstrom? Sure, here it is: 0.95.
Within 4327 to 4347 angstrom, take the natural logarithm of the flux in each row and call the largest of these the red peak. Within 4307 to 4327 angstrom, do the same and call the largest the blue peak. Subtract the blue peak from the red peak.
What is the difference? 0.12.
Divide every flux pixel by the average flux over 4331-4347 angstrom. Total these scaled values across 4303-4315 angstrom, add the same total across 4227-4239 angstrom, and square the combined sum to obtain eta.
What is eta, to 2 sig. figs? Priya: 19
